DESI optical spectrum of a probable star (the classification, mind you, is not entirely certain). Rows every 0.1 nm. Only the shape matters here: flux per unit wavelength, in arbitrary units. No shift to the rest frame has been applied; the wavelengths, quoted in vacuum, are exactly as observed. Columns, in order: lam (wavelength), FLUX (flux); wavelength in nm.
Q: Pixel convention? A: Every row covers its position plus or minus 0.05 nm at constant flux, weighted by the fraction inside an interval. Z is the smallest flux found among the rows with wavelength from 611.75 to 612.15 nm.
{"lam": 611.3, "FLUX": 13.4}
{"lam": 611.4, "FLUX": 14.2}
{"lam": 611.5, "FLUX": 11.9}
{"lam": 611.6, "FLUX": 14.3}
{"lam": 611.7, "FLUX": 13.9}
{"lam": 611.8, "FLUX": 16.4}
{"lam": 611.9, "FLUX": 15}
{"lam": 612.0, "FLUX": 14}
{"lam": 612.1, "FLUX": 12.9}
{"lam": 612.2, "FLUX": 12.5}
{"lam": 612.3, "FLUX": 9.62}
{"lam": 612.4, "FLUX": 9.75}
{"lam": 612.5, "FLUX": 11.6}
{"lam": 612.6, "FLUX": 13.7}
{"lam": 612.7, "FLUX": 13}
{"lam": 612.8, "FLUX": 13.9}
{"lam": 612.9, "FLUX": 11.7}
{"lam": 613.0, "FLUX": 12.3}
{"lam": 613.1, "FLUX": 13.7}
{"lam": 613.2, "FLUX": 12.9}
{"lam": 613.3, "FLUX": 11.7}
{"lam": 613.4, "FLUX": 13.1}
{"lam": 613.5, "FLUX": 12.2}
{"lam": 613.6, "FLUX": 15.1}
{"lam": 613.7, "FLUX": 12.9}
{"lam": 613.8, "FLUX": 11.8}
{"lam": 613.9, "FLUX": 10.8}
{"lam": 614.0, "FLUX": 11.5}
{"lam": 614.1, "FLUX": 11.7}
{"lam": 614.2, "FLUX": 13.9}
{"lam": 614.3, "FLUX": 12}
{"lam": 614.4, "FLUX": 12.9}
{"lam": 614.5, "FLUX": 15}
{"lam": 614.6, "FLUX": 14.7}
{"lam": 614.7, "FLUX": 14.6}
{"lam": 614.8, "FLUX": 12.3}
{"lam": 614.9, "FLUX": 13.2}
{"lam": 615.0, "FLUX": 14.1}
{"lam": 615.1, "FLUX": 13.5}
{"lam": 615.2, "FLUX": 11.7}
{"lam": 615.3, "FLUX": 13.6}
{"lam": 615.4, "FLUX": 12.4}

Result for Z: 12.9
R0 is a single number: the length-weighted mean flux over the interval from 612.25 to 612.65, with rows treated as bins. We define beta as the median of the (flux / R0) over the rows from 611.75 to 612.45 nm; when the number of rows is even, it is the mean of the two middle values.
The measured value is 1.16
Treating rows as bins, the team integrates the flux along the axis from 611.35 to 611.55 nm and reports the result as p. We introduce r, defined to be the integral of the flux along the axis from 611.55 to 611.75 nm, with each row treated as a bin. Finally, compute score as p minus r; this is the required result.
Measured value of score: -0.21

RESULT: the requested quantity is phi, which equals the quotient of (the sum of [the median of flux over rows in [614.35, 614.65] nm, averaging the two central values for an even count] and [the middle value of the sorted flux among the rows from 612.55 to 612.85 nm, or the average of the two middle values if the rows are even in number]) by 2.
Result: 14.2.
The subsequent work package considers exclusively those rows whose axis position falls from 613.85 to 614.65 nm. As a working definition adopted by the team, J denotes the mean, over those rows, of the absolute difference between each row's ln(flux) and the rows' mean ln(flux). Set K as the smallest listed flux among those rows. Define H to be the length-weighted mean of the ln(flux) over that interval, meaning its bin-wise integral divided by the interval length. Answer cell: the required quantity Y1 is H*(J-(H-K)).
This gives 21.3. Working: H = 2.54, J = 0.10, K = 10.8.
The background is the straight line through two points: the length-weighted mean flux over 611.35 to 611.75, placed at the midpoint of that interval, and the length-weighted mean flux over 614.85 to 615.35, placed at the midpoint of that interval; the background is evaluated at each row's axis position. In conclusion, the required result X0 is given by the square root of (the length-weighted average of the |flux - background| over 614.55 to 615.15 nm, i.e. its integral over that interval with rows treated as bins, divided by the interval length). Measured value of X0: 0.90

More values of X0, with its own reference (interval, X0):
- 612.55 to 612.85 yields 0.62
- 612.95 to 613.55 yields 0.92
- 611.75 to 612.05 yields 1.26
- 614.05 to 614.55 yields 1.06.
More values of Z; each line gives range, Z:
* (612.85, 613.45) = 11.7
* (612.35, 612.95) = 9.75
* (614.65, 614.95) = 12.3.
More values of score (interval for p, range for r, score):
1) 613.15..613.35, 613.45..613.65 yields -0.27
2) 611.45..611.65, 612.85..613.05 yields 0.22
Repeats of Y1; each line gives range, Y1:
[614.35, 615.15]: 25.5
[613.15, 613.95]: 21.1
